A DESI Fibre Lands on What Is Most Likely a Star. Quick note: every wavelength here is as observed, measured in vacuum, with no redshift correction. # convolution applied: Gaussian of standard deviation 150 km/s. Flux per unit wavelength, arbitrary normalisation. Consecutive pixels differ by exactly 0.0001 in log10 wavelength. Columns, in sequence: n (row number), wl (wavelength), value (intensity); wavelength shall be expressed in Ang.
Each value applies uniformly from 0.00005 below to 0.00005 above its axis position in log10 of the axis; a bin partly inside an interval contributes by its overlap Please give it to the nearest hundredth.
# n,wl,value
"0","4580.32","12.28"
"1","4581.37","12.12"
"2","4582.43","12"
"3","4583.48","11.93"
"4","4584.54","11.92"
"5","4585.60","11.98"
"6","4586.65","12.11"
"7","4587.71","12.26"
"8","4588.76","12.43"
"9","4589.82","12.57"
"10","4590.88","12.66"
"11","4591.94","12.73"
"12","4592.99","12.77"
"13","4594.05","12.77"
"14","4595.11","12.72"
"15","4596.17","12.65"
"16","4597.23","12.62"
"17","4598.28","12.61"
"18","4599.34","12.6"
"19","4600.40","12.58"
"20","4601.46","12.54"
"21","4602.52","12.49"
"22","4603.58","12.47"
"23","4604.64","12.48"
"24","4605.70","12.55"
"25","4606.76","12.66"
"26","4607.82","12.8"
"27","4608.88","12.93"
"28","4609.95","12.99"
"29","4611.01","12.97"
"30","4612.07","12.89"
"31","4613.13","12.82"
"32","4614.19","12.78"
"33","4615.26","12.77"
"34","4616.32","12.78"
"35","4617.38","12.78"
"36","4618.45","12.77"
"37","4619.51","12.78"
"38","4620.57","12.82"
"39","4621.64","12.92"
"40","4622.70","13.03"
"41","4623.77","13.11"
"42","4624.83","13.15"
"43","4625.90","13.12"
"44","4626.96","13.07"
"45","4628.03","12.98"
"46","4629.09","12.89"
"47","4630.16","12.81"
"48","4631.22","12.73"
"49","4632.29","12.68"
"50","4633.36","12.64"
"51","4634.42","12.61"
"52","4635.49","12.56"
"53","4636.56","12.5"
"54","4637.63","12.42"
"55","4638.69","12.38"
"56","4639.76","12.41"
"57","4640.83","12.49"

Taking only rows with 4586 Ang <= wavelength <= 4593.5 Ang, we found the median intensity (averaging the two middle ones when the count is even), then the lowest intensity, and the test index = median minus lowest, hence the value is 0.46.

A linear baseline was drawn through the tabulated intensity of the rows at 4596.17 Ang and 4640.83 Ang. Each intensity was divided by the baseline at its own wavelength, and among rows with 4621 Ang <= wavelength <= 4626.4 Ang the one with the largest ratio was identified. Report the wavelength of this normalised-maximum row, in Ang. 4624.83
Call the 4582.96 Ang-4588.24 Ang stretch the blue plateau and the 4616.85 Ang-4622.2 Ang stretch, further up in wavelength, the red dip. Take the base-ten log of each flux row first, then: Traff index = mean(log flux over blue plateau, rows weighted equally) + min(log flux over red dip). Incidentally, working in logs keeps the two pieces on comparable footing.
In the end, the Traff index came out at 2.187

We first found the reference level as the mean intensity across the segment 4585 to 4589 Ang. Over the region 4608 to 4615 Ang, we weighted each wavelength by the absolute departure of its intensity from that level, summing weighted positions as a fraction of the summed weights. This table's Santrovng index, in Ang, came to 4611.4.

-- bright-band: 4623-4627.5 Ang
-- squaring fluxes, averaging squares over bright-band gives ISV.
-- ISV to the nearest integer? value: 172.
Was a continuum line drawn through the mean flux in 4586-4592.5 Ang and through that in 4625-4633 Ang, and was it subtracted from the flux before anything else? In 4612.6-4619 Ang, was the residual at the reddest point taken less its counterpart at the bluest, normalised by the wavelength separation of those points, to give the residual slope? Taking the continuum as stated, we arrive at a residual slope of -0.02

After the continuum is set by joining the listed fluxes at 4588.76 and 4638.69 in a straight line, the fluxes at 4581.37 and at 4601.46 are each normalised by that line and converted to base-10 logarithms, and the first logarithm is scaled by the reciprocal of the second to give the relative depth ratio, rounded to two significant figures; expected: -2.6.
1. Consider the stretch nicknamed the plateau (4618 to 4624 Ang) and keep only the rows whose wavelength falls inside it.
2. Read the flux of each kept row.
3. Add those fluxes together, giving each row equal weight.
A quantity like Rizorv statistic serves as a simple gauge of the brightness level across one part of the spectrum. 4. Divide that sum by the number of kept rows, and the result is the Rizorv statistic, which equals 12.9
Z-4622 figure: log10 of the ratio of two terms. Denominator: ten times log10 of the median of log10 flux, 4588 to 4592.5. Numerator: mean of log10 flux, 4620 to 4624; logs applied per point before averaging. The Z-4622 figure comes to 0.43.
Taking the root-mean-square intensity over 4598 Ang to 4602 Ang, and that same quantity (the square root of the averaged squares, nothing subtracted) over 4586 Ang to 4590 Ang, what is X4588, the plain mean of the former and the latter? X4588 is 12.46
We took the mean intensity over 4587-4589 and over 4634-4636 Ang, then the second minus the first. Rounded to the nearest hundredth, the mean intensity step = 0.24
